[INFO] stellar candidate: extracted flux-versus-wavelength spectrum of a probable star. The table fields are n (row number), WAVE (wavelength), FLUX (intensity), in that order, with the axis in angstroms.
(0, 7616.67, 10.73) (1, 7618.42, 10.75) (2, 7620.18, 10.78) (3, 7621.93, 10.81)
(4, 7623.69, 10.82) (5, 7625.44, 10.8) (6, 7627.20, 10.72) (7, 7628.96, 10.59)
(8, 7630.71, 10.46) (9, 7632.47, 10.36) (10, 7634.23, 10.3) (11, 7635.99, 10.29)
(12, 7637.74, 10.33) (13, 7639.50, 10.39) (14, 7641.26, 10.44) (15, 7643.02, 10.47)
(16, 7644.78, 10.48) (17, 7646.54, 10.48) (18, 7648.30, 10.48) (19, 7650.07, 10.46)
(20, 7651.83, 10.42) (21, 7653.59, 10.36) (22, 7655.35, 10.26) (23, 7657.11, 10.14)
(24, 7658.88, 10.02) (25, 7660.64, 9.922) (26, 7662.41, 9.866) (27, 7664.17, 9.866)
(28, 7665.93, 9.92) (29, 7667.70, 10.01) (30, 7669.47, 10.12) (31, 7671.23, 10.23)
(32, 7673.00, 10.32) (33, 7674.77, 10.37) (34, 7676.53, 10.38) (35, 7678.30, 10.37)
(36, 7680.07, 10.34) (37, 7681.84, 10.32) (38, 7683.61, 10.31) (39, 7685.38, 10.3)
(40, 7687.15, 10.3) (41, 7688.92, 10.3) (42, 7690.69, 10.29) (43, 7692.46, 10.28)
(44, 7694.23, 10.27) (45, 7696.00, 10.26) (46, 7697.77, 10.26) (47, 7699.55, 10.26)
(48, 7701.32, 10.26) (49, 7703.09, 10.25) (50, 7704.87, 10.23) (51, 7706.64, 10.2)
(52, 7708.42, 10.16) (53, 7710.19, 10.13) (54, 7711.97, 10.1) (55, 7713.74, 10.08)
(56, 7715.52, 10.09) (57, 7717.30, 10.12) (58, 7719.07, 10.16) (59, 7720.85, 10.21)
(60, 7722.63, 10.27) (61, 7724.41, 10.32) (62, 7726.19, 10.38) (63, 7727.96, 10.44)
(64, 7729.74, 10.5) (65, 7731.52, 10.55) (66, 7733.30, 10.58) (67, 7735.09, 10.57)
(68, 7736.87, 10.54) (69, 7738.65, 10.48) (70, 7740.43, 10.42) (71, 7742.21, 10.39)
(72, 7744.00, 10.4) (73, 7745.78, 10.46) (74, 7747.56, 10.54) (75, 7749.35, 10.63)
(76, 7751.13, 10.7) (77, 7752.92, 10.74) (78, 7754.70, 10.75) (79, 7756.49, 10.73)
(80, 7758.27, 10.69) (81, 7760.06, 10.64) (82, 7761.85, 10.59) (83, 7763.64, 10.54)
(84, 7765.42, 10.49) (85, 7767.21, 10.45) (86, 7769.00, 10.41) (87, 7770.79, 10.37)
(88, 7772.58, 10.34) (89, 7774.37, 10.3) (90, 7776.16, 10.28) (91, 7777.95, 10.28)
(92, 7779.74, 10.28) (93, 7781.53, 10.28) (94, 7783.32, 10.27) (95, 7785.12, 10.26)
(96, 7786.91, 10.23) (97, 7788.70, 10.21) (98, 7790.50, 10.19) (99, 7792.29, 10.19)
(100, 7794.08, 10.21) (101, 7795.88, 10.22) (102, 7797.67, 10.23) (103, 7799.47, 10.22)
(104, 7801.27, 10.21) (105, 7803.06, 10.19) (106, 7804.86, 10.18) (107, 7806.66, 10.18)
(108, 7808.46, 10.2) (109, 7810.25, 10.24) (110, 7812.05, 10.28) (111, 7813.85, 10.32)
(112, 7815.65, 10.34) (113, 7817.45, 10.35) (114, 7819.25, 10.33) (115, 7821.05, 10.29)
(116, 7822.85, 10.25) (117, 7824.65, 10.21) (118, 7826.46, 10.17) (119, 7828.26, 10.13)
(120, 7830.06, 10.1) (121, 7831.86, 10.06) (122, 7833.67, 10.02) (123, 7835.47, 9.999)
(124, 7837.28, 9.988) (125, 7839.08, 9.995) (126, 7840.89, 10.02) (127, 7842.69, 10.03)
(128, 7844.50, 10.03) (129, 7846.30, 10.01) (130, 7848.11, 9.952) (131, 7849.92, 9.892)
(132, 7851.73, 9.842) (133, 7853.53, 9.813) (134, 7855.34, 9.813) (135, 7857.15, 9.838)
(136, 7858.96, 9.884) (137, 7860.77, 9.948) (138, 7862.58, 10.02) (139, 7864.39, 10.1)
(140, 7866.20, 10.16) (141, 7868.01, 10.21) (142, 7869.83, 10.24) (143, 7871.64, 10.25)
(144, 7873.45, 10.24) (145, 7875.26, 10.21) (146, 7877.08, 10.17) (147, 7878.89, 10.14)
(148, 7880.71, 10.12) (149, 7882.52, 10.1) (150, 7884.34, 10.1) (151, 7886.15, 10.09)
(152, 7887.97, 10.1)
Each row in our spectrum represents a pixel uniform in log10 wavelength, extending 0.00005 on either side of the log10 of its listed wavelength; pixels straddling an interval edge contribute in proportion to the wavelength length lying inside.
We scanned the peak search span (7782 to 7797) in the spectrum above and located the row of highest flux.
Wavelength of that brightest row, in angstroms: 7783.32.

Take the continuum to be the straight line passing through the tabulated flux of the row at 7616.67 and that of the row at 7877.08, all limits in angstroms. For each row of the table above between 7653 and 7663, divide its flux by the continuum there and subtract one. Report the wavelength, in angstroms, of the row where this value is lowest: 7662.41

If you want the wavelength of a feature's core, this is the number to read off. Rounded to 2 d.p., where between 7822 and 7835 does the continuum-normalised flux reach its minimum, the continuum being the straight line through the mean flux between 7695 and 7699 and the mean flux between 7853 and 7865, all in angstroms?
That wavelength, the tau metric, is 7833.67 angstroms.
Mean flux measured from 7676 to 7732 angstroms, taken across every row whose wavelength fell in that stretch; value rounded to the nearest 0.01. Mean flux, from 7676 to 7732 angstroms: 10.27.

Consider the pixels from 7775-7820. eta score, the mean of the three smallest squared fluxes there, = 104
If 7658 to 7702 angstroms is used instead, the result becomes 98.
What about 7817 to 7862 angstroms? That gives 96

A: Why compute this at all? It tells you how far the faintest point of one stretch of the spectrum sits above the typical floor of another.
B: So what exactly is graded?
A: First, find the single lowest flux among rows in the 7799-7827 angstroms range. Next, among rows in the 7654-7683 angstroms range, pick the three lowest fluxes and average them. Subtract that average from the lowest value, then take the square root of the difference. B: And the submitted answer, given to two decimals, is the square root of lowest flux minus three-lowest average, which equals 0.53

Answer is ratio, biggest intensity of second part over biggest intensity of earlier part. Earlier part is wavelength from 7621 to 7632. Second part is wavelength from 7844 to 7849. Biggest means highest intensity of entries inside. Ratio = 0.927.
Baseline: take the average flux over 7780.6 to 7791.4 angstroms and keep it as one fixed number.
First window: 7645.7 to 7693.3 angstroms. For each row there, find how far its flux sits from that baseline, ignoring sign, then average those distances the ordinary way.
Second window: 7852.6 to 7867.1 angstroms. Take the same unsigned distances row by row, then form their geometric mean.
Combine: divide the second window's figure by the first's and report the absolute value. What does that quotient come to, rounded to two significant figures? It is 1.7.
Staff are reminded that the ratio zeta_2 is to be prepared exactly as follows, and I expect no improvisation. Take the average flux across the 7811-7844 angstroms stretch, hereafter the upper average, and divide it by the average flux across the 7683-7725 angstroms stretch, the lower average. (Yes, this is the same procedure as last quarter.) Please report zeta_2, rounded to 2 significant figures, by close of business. 0.99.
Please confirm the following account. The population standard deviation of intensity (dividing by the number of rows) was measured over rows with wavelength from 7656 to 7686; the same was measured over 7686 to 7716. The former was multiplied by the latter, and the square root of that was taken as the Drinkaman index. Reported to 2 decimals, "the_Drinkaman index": 0.12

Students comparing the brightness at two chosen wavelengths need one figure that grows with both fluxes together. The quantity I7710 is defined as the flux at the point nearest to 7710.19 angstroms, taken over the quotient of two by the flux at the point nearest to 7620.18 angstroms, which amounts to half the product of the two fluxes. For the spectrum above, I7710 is 54.6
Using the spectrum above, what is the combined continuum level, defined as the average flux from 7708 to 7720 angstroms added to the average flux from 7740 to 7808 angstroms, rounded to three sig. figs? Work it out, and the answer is 20.5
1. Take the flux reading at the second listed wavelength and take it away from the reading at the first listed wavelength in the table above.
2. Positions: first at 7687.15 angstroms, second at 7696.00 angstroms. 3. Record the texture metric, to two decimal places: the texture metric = 0.04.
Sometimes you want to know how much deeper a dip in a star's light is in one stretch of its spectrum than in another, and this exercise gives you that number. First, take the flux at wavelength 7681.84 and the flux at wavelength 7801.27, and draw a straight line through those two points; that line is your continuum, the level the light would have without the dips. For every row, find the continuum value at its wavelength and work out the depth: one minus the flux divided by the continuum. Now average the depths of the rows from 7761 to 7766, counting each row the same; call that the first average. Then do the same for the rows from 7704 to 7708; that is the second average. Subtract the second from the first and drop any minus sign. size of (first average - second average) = 0.04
